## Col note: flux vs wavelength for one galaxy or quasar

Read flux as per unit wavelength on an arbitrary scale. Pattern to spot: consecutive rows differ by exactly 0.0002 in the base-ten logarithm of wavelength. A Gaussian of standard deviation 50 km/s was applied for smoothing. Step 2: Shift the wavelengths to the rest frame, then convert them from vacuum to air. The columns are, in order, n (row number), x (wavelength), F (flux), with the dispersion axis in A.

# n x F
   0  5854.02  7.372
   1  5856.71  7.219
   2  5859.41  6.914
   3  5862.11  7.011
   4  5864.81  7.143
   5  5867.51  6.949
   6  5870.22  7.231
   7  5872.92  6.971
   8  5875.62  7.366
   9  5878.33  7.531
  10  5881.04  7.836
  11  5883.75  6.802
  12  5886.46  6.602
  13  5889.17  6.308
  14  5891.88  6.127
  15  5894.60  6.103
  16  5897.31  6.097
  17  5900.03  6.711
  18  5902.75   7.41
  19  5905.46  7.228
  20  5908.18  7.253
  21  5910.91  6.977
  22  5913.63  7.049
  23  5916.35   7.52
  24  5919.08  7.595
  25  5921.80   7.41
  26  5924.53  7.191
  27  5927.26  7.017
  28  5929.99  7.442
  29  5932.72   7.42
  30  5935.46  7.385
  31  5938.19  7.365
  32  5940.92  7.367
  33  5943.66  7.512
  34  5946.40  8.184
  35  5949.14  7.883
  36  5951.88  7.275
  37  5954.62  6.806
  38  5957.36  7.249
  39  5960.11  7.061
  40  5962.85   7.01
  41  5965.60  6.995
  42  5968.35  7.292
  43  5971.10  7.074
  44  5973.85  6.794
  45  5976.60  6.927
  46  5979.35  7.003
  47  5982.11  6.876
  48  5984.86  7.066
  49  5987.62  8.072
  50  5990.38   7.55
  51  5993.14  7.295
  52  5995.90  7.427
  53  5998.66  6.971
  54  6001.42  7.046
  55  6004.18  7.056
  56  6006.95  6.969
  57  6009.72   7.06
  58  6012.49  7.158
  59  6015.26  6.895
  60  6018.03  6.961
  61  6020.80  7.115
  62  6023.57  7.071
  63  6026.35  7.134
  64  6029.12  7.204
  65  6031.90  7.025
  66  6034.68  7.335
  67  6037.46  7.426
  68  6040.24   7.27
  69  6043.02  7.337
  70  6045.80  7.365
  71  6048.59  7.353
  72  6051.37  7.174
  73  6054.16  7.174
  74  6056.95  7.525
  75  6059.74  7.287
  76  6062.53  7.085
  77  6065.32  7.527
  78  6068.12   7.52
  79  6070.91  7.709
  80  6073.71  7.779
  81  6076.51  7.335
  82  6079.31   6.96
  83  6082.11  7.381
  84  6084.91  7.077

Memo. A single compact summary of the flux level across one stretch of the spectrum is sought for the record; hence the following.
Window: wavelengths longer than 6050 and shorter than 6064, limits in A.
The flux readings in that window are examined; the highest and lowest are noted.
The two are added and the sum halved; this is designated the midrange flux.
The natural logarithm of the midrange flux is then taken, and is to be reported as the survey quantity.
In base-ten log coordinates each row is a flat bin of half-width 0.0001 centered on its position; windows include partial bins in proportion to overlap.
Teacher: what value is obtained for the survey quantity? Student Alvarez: 1.99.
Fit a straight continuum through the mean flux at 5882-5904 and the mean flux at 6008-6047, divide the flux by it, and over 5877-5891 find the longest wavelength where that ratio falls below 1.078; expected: 5889.17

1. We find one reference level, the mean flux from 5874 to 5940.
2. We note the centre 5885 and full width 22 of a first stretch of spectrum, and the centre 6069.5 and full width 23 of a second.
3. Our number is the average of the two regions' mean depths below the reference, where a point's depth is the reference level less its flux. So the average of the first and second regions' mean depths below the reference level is -0.04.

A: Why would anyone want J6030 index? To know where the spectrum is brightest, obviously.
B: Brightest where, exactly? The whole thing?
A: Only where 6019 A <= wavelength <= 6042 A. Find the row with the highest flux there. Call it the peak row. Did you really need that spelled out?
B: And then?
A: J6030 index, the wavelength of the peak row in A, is 6037.46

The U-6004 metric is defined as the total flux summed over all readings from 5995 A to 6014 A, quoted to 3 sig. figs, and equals 49.7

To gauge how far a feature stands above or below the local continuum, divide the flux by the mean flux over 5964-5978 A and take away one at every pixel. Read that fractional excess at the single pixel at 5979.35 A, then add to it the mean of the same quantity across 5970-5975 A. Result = -0.014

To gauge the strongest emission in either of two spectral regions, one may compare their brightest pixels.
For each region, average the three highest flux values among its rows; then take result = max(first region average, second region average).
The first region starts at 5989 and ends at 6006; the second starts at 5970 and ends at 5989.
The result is 7.42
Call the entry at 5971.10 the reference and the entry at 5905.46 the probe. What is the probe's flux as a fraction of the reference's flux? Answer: 1.02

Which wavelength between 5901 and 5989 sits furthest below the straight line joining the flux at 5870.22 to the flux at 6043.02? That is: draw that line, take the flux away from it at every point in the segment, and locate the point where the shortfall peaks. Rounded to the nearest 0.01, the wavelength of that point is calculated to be 5973.85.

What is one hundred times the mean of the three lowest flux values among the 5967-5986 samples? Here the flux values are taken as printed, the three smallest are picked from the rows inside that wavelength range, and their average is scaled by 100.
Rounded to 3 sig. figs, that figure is 687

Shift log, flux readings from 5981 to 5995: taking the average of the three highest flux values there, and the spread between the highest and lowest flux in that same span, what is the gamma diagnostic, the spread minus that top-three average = -6.4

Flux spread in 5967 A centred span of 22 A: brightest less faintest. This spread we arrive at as 0.50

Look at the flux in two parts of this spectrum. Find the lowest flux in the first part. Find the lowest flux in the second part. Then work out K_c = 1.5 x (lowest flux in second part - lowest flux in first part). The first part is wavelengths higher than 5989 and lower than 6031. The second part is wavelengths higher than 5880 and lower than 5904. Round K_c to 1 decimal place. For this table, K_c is -1.2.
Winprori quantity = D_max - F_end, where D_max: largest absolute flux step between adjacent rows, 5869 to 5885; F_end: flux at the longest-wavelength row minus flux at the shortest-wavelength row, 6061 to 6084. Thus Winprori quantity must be 0.74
